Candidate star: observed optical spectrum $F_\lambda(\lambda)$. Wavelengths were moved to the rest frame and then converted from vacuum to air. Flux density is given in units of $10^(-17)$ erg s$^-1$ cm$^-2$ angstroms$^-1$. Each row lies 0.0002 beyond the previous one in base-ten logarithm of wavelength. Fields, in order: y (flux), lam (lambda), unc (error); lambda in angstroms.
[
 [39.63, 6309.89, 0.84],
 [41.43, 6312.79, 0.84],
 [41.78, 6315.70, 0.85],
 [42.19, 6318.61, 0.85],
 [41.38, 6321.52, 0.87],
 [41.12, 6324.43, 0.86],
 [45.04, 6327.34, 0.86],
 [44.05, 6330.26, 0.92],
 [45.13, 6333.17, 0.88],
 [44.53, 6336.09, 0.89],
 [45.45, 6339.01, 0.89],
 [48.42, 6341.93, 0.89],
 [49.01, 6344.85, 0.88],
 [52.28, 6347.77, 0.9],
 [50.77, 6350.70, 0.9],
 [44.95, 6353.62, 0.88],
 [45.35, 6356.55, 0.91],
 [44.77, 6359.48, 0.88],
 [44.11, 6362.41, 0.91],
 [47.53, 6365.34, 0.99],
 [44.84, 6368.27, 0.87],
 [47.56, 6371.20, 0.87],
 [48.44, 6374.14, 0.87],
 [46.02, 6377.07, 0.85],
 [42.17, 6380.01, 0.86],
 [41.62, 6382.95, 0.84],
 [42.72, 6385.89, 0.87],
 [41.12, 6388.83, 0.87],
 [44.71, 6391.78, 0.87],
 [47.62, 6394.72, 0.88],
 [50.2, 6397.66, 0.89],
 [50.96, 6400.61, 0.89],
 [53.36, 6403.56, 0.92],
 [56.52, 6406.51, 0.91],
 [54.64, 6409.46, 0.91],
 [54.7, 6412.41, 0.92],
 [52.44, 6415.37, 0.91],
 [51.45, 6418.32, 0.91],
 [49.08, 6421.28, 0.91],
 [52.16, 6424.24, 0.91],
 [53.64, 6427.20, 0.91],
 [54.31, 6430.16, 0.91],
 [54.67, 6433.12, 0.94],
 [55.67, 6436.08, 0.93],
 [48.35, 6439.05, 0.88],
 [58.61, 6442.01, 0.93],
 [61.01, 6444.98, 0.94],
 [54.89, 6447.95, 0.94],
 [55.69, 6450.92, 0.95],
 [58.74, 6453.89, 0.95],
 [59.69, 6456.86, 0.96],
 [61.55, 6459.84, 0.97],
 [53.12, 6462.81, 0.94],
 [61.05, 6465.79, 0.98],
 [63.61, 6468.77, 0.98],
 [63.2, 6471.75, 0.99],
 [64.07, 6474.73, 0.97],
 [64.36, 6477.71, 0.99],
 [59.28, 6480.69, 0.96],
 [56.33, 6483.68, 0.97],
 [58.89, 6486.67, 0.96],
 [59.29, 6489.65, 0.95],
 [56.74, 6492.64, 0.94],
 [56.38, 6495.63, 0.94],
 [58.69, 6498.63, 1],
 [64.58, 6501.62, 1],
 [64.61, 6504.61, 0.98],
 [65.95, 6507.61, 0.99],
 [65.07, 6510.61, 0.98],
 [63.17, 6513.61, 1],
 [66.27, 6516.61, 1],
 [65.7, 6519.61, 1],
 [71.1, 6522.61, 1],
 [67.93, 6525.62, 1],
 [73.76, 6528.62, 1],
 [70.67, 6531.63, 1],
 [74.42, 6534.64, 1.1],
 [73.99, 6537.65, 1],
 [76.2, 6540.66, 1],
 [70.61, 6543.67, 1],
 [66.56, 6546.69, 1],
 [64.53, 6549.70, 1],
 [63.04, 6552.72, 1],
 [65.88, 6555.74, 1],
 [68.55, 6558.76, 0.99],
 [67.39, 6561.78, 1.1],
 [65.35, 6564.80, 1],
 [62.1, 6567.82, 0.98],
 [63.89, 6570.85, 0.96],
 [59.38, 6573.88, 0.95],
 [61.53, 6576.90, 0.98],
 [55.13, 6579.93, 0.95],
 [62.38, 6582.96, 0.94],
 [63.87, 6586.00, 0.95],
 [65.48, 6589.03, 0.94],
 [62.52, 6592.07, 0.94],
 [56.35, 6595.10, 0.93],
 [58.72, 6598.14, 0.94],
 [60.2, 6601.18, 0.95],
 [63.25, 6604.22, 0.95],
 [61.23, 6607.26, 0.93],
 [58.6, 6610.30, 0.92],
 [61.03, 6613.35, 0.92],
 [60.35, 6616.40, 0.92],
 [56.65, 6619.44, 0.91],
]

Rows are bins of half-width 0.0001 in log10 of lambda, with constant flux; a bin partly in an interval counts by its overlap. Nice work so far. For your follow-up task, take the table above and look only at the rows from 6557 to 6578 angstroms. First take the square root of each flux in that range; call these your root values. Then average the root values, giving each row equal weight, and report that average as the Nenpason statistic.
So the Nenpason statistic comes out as 8.0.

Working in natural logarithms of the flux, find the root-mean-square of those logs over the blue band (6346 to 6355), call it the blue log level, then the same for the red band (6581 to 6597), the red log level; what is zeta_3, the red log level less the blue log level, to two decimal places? 0.23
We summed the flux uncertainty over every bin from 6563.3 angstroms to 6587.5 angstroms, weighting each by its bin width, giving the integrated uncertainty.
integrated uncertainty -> 23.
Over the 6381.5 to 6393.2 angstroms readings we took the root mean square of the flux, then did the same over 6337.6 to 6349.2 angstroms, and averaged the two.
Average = 46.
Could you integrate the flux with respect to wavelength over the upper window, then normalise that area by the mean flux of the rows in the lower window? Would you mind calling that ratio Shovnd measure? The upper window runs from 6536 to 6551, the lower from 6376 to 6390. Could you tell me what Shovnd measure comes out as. 24.8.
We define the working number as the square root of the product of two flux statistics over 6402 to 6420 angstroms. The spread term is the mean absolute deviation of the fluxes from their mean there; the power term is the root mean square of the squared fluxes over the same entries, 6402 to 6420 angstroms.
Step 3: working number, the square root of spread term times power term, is 65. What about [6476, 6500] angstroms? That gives 77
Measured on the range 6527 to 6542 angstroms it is 83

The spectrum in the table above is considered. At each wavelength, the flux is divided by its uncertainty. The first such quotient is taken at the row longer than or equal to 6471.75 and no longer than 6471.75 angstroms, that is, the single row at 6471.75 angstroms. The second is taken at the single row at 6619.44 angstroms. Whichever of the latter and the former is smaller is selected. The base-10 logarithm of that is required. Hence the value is 1.79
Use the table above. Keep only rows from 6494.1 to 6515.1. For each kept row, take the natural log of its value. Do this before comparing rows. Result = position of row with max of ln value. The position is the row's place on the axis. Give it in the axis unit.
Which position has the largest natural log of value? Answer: 6507.61 angstroms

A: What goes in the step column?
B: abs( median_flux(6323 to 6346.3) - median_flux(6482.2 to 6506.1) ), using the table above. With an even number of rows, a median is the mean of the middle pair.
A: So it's 14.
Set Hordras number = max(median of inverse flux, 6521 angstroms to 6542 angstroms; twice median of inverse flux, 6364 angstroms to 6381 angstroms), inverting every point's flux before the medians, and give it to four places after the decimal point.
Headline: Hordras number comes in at 0.0428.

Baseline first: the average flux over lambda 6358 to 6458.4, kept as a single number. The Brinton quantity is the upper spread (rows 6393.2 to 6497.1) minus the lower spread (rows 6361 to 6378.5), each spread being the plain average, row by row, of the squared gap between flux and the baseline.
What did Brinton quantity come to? 29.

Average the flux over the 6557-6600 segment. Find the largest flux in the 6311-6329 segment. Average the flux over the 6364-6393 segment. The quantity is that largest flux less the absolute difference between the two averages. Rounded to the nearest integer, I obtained 27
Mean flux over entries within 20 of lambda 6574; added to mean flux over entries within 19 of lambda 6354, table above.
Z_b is 110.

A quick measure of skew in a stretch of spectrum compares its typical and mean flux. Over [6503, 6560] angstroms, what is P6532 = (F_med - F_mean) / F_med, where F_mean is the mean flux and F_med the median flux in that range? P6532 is -0.026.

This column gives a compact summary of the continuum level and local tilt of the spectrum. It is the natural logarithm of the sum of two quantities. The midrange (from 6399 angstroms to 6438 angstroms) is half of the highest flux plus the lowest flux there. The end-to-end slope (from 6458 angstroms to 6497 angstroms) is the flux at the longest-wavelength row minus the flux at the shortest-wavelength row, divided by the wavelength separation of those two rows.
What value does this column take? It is 3.96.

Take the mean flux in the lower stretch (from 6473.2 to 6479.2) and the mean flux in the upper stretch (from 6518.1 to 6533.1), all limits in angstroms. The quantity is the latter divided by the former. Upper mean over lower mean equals 1.09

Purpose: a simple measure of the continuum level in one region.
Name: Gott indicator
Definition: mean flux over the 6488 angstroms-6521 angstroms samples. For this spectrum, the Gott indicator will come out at 62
